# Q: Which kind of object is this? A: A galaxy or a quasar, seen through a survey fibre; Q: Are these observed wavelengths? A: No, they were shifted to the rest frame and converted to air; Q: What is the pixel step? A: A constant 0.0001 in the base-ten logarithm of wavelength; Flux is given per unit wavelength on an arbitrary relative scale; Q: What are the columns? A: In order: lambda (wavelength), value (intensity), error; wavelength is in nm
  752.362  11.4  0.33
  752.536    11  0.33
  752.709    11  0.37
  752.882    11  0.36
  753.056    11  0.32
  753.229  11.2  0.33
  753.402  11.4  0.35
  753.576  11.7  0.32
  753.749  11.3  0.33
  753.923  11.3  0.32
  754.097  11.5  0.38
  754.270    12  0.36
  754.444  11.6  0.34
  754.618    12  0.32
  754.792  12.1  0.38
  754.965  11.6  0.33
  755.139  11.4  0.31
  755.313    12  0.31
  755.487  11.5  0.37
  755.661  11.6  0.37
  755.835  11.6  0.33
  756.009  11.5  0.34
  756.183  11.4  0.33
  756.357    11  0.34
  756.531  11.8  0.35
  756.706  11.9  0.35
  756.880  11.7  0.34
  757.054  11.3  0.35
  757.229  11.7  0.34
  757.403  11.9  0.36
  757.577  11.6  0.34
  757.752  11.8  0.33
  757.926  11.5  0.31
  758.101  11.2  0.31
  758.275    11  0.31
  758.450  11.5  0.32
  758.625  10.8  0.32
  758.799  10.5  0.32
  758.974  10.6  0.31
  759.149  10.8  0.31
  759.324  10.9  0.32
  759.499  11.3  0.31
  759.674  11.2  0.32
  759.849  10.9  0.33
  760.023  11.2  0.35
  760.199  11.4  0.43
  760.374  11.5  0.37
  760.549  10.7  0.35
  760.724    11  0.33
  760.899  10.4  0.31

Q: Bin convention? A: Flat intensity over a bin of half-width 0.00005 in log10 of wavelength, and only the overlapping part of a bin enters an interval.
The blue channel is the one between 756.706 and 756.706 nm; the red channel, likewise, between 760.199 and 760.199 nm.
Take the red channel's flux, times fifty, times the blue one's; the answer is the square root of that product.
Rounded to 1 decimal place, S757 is 82.4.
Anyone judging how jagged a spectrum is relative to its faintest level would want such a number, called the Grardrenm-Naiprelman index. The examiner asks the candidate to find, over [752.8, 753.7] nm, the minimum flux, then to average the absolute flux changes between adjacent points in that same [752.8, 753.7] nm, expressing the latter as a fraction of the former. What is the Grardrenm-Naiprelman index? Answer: 0.0159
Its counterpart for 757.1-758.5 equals 0.0260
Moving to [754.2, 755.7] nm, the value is 0.0307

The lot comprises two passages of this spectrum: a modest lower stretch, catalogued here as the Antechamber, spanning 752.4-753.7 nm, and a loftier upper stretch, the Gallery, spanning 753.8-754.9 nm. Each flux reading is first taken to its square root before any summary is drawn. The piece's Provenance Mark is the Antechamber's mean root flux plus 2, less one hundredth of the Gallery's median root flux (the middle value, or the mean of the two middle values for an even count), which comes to 5.31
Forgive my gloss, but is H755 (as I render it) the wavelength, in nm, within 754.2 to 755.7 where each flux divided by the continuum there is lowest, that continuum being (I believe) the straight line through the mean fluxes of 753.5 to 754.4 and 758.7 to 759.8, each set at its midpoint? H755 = 755.139 nm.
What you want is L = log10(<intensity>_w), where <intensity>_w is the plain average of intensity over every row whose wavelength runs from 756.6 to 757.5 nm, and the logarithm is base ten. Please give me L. 1.068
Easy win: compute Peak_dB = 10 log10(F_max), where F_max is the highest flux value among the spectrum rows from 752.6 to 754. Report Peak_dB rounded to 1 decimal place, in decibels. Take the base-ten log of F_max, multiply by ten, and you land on 10.7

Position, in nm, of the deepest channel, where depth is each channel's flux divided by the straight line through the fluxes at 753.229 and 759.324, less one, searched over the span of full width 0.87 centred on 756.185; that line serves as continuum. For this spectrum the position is 756.357 nm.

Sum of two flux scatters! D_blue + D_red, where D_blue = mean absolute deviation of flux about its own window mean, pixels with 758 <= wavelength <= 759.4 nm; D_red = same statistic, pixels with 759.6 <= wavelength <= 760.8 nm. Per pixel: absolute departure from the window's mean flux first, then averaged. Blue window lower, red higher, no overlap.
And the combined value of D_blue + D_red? 0.47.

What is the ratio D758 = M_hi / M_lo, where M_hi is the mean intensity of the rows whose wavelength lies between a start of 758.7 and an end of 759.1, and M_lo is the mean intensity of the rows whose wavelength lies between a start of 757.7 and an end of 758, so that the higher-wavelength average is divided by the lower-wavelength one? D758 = 0.91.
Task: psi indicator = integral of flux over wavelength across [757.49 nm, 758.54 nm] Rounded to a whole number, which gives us 12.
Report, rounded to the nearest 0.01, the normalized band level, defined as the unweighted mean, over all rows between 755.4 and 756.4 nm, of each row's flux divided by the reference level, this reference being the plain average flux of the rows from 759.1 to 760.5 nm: 1.03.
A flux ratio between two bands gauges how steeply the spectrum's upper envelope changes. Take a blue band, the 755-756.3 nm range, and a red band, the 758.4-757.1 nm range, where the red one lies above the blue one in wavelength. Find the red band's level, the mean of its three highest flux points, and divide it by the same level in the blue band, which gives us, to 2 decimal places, 1.01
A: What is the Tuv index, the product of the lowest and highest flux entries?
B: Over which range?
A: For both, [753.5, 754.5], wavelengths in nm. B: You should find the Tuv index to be 136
